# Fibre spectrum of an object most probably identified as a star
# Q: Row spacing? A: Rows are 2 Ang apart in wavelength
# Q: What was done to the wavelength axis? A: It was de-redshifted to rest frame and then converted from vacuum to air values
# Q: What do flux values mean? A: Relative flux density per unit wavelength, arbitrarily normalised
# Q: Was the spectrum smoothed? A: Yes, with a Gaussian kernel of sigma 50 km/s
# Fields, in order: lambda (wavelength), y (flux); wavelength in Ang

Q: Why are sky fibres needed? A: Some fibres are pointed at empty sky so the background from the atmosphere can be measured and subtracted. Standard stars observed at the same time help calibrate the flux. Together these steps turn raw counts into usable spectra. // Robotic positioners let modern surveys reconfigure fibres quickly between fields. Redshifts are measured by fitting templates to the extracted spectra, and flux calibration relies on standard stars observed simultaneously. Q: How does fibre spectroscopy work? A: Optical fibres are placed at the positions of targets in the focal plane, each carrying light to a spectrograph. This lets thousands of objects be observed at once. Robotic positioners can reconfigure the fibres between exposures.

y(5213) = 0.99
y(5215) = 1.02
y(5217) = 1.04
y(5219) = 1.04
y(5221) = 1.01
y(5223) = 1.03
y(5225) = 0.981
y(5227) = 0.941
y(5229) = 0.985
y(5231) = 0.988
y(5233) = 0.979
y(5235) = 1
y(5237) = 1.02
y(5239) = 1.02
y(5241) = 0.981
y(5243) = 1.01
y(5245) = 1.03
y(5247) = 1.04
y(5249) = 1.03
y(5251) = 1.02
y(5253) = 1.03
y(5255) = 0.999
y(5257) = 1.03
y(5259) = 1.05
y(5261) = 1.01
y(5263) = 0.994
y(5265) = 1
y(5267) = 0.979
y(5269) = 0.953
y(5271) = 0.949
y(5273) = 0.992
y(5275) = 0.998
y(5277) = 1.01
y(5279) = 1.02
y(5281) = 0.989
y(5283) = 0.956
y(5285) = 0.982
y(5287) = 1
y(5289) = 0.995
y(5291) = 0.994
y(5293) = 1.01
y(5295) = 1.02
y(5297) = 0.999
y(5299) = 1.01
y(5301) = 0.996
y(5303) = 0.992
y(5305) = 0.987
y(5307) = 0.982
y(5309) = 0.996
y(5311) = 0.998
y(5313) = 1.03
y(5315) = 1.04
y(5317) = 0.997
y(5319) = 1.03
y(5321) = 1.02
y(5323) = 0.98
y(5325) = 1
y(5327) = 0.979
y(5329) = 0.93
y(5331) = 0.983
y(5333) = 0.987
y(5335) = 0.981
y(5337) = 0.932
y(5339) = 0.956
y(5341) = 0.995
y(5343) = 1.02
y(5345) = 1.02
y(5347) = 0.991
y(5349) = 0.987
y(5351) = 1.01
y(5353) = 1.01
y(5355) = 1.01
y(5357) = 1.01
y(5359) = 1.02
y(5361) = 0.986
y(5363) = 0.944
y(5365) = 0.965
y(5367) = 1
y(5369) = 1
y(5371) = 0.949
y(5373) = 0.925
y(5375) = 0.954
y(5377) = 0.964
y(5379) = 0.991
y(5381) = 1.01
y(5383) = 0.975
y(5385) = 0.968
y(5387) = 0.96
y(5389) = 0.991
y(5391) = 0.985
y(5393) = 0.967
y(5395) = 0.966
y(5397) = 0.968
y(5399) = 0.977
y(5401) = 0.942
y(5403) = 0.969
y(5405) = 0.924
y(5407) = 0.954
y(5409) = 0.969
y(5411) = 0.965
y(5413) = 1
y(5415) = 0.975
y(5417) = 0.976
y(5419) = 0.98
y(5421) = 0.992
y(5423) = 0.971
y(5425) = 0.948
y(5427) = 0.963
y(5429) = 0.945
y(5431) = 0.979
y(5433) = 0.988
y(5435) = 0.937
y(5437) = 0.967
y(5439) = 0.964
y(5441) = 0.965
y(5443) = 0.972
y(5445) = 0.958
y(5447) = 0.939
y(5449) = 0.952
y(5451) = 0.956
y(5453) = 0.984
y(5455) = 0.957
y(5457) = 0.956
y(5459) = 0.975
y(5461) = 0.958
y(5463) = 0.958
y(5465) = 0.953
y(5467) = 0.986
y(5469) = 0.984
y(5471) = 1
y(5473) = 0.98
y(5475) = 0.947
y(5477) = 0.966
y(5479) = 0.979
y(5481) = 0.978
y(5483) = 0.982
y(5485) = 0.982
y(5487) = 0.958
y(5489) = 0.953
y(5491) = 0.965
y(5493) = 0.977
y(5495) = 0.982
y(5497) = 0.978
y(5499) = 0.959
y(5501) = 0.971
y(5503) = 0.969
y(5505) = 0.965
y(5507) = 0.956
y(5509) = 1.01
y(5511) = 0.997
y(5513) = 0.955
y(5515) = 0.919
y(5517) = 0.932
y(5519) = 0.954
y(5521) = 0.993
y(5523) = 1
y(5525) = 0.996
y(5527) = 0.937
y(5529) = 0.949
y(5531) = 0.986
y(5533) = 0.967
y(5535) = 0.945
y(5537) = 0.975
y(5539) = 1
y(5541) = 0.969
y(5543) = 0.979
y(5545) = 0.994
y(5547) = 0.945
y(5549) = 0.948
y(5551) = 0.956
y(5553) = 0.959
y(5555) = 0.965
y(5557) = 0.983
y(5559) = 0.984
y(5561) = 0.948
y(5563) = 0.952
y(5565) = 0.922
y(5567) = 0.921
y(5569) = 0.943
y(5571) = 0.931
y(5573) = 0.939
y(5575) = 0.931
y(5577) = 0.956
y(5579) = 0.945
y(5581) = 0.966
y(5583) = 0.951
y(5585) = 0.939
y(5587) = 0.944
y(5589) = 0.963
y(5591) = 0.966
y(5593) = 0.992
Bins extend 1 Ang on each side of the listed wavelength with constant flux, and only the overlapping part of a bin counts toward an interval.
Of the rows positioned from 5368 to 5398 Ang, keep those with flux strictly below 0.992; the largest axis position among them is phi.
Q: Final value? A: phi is 5397 Ang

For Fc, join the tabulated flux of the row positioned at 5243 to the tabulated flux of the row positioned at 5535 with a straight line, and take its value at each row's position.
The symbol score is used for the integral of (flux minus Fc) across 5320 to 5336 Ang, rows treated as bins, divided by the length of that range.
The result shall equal -0.009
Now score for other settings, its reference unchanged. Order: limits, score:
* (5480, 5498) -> 0.018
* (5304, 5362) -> 0.005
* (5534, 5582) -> 0.017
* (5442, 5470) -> 0.001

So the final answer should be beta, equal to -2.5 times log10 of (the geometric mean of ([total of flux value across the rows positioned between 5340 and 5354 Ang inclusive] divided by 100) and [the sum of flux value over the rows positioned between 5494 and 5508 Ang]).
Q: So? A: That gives 0.402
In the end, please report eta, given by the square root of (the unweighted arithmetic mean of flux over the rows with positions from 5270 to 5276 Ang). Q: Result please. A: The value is 0.99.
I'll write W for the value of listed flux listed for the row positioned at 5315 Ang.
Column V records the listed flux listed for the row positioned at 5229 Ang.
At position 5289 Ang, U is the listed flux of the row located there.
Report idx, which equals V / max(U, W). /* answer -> 0.95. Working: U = 0.995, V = 0.985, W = 1.04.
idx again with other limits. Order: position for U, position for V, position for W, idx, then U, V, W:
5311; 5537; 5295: 0.96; 0.998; 0.975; 1.02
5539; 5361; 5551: 0.99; 1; 0.986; 0.956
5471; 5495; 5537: 0.98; 1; 0.982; 0.975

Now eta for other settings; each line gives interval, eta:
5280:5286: 0.99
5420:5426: 0.99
